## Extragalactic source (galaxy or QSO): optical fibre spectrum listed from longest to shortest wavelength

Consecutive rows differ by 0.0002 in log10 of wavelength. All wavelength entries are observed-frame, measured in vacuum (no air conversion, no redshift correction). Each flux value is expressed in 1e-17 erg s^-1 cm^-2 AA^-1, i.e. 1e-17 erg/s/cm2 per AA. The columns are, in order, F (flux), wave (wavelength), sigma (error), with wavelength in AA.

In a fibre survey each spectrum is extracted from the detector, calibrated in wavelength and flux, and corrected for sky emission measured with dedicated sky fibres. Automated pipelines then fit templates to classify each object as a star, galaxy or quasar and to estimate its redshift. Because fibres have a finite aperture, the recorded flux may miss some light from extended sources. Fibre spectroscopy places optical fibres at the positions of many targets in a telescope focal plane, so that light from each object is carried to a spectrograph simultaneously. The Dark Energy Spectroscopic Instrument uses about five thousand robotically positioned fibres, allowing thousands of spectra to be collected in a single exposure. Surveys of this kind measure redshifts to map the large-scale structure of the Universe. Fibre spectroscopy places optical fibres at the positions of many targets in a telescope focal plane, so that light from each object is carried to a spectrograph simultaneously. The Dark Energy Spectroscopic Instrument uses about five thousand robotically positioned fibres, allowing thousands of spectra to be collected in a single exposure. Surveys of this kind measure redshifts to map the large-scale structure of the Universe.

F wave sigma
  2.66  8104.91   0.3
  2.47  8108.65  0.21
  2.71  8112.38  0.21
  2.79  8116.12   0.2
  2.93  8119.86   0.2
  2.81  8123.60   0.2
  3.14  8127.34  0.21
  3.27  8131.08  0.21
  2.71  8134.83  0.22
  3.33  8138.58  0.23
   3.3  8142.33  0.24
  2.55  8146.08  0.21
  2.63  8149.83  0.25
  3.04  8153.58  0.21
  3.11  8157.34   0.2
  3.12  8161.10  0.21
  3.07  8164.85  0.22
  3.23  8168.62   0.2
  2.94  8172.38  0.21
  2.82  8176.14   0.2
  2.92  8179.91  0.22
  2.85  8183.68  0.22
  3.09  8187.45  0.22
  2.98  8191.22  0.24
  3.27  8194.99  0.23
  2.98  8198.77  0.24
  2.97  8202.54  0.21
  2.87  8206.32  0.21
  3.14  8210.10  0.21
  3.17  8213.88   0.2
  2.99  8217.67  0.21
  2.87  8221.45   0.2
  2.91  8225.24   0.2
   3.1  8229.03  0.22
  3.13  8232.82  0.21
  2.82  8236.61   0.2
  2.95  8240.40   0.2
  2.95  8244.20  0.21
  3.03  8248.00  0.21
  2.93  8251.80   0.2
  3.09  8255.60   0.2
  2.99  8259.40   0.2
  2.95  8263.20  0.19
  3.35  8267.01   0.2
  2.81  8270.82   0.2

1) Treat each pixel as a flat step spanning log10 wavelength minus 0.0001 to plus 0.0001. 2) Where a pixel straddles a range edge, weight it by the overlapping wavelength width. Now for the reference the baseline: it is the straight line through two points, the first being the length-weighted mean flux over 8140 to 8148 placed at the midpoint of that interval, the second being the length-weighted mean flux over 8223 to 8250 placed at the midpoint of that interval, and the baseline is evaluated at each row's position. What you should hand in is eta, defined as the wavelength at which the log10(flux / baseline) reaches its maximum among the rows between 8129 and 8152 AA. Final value 8138.58 AA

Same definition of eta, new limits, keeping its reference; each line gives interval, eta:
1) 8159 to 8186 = 8168.62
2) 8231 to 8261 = 8232.82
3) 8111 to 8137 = 8131.08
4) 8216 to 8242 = 8232.82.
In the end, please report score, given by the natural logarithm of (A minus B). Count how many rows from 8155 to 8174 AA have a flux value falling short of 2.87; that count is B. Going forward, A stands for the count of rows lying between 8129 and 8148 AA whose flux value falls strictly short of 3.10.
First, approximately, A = 2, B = 0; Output 0.7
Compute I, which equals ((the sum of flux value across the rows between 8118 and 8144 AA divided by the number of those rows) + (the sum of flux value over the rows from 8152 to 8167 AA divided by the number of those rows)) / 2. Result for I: 3.08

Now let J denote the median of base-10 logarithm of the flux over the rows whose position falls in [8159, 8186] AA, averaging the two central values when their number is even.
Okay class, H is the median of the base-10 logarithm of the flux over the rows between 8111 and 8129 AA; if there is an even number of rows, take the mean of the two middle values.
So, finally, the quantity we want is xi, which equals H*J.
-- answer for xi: 0.210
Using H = 0.449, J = 0.468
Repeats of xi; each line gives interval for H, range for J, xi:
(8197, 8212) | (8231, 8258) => 0.222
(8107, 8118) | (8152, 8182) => 0.210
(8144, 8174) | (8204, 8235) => 0.235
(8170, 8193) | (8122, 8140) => 0.232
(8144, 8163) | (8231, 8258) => 0.227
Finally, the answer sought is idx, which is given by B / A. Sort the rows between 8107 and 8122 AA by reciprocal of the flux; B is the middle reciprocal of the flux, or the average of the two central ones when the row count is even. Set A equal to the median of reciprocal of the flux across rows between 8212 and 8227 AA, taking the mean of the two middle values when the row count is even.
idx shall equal 1.07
